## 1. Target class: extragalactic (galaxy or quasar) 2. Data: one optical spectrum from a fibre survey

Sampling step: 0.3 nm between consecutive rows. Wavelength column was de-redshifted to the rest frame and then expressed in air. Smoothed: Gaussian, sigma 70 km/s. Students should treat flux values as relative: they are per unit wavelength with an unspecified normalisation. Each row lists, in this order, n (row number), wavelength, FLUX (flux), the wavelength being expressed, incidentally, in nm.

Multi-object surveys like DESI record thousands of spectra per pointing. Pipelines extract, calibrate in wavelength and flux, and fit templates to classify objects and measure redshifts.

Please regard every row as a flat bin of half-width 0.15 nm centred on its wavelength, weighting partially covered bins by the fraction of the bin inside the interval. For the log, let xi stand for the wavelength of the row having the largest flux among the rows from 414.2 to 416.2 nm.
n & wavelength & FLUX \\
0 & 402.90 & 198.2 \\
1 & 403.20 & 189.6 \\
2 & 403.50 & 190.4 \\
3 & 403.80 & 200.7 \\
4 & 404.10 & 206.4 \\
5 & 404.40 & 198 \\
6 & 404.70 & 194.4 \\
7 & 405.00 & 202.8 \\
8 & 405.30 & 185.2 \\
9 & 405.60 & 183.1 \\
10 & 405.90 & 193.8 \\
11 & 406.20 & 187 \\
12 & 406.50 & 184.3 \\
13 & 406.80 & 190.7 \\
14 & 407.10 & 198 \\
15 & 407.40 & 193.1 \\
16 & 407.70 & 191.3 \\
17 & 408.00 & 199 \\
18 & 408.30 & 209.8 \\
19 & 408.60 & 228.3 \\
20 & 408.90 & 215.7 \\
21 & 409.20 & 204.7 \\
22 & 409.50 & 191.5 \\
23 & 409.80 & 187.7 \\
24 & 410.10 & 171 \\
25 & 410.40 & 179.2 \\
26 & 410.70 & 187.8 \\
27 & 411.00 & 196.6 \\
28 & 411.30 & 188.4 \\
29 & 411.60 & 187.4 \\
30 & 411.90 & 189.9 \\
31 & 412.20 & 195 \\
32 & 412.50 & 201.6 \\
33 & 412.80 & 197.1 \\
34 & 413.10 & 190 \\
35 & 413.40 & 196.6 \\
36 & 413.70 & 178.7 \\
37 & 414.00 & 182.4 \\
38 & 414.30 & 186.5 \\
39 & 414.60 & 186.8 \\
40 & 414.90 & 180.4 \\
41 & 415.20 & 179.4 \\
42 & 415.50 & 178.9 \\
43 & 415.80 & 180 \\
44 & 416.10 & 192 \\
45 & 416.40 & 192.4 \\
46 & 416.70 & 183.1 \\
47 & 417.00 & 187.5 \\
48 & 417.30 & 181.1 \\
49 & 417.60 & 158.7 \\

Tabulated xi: 416.10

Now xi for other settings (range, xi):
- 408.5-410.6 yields 408.60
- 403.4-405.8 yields 404.10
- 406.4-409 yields 408.60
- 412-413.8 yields 412.50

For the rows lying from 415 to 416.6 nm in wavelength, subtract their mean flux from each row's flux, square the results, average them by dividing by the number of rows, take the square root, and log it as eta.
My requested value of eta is 6.3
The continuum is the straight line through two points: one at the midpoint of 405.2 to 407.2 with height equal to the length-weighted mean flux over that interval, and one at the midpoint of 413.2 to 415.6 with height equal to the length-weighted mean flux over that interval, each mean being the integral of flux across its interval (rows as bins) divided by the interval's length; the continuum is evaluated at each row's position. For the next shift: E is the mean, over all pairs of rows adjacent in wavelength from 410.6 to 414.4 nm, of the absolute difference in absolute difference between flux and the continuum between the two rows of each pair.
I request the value 5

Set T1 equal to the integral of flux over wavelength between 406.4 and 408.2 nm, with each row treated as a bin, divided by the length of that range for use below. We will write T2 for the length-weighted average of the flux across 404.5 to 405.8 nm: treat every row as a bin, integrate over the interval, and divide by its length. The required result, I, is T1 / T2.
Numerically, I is 1.01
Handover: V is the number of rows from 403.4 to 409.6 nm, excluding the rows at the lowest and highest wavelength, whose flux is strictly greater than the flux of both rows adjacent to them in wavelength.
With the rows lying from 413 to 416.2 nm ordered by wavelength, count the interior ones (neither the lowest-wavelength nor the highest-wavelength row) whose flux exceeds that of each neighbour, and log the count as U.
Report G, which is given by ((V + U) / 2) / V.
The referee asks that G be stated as 0.70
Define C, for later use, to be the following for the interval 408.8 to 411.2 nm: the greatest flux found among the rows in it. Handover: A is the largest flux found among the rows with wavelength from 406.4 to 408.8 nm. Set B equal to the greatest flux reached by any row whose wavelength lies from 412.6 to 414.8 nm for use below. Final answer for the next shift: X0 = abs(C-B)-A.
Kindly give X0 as -210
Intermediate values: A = 228.3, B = 197.1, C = 215.7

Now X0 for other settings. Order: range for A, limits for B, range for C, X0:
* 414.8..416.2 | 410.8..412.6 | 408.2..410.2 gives -165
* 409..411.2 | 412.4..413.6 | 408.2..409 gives -178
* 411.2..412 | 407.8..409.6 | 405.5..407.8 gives -160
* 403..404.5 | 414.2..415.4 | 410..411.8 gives -197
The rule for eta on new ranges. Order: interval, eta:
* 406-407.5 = 4.8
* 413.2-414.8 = 6.0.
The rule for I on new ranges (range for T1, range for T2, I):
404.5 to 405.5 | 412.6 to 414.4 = 1.03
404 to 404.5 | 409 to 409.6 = 1.01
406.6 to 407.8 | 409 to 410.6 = 1.03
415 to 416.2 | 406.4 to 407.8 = 0.95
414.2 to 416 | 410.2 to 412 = 0.97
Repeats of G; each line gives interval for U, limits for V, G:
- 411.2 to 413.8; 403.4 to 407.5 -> 0.75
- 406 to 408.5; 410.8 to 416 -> 0.67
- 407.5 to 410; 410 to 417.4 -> 0.58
